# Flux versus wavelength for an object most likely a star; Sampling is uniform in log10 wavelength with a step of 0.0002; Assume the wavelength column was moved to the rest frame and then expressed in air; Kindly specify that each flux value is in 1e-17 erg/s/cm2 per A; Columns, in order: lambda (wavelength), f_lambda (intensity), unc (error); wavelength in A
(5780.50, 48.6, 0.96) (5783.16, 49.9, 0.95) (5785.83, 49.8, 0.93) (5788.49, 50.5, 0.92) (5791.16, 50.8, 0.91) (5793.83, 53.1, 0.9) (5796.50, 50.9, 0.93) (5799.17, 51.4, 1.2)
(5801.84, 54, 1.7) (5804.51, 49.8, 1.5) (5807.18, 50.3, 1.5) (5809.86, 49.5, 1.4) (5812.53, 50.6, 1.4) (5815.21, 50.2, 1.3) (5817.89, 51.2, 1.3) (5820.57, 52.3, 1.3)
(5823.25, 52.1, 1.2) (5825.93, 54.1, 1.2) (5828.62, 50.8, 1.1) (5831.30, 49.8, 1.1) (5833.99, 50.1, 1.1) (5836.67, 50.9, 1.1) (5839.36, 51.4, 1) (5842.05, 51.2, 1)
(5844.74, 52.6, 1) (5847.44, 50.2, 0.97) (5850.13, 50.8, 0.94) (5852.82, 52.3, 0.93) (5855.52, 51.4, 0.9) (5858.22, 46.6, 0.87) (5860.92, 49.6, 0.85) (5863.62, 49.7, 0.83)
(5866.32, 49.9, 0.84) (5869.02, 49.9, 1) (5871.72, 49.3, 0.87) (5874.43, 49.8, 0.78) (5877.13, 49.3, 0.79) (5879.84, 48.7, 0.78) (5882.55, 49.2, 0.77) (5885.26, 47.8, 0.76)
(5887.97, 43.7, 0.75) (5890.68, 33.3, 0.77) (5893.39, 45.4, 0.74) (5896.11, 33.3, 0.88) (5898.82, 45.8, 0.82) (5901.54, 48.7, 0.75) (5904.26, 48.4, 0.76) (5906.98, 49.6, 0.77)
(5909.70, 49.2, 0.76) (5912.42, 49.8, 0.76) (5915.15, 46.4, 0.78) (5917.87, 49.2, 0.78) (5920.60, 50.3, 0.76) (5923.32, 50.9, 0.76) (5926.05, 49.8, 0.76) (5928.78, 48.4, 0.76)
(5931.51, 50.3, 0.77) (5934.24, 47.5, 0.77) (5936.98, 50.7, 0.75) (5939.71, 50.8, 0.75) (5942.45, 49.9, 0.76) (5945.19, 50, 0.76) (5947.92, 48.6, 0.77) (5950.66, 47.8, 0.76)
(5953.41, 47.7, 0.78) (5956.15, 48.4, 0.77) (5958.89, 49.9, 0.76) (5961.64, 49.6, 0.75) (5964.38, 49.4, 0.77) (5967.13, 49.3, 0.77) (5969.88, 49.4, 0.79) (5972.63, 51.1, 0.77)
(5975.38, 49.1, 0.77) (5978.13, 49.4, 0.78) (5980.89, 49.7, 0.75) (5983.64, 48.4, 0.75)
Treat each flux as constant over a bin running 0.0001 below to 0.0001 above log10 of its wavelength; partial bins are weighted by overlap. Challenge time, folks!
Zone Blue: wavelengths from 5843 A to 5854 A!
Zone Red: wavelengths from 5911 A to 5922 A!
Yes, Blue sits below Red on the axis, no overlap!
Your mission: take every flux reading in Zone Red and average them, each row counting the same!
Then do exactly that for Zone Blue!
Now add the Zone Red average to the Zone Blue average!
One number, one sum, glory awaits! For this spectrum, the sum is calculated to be 100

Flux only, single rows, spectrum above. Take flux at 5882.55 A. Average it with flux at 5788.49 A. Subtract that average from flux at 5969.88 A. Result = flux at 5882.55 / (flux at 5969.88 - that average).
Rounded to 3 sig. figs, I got -109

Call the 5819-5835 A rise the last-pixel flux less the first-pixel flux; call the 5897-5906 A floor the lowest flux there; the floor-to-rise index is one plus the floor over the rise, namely -20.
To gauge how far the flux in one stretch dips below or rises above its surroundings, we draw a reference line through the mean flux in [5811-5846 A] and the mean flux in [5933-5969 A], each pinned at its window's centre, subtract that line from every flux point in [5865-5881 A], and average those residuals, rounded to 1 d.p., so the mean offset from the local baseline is -1.1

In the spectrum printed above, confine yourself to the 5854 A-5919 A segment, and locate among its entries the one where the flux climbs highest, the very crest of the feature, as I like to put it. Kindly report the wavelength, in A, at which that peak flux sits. 5855.52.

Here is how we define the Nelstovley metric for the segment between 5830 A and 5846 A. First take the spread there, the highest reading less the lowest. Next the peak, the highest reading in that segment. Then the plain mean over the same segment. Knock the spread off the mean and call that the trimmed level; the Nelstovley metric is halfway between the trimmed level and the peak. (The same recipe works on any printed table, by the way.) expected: 50.4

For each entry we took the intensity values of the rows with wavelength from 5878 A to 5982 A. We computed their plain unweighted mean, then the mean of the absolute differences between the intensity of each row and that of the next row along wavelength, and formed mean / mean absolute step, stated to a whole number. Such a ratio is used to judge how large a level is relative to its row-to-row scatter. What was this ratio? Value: 20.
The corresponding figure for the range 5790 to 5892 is 32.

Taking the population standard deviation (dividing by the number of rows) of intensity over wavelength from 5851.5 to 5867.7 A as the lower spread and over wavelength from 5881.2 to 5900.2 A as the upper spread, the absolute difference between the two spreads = 4.35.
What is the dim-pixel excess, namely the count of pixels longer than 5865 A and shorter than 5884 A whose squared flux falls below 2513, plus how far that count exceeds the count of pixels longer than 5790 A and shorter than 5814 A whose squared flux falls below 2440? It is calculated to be 14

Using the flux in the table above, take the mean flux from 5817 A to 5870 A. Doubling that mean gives 102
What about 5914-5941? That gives 99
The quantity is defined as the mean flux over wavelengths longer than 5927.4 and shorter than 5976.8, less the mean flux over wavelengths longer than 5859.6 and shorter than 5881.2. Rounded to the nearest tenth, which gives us -0.2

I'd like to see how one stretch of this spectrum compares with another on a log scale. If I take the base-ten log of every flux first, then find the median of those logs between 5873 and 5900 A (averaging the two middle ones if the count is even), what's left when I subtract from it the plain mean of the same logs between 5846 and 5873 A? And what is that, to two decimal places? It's -0.03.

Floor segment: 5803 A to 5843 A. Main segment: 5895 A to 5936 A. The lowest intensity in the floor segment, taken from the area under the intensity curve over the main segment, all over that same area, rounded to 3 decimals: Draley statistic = 0.975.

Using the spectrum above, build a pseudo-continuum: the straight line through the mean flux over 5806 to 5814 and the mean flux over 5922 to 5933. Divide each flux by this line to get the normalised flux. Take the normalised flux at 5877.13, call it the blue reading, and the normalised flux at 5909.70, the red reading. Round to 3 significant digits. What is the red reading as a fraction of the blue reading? 1.00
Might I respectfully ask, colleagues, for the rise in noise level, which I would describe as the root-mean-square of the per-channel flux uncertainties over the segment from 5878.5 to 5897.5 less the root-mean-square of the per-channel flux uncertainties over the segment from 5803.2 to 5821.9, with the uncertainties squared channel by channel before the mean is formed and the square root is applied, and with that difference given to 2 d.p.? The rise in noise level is -0.61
